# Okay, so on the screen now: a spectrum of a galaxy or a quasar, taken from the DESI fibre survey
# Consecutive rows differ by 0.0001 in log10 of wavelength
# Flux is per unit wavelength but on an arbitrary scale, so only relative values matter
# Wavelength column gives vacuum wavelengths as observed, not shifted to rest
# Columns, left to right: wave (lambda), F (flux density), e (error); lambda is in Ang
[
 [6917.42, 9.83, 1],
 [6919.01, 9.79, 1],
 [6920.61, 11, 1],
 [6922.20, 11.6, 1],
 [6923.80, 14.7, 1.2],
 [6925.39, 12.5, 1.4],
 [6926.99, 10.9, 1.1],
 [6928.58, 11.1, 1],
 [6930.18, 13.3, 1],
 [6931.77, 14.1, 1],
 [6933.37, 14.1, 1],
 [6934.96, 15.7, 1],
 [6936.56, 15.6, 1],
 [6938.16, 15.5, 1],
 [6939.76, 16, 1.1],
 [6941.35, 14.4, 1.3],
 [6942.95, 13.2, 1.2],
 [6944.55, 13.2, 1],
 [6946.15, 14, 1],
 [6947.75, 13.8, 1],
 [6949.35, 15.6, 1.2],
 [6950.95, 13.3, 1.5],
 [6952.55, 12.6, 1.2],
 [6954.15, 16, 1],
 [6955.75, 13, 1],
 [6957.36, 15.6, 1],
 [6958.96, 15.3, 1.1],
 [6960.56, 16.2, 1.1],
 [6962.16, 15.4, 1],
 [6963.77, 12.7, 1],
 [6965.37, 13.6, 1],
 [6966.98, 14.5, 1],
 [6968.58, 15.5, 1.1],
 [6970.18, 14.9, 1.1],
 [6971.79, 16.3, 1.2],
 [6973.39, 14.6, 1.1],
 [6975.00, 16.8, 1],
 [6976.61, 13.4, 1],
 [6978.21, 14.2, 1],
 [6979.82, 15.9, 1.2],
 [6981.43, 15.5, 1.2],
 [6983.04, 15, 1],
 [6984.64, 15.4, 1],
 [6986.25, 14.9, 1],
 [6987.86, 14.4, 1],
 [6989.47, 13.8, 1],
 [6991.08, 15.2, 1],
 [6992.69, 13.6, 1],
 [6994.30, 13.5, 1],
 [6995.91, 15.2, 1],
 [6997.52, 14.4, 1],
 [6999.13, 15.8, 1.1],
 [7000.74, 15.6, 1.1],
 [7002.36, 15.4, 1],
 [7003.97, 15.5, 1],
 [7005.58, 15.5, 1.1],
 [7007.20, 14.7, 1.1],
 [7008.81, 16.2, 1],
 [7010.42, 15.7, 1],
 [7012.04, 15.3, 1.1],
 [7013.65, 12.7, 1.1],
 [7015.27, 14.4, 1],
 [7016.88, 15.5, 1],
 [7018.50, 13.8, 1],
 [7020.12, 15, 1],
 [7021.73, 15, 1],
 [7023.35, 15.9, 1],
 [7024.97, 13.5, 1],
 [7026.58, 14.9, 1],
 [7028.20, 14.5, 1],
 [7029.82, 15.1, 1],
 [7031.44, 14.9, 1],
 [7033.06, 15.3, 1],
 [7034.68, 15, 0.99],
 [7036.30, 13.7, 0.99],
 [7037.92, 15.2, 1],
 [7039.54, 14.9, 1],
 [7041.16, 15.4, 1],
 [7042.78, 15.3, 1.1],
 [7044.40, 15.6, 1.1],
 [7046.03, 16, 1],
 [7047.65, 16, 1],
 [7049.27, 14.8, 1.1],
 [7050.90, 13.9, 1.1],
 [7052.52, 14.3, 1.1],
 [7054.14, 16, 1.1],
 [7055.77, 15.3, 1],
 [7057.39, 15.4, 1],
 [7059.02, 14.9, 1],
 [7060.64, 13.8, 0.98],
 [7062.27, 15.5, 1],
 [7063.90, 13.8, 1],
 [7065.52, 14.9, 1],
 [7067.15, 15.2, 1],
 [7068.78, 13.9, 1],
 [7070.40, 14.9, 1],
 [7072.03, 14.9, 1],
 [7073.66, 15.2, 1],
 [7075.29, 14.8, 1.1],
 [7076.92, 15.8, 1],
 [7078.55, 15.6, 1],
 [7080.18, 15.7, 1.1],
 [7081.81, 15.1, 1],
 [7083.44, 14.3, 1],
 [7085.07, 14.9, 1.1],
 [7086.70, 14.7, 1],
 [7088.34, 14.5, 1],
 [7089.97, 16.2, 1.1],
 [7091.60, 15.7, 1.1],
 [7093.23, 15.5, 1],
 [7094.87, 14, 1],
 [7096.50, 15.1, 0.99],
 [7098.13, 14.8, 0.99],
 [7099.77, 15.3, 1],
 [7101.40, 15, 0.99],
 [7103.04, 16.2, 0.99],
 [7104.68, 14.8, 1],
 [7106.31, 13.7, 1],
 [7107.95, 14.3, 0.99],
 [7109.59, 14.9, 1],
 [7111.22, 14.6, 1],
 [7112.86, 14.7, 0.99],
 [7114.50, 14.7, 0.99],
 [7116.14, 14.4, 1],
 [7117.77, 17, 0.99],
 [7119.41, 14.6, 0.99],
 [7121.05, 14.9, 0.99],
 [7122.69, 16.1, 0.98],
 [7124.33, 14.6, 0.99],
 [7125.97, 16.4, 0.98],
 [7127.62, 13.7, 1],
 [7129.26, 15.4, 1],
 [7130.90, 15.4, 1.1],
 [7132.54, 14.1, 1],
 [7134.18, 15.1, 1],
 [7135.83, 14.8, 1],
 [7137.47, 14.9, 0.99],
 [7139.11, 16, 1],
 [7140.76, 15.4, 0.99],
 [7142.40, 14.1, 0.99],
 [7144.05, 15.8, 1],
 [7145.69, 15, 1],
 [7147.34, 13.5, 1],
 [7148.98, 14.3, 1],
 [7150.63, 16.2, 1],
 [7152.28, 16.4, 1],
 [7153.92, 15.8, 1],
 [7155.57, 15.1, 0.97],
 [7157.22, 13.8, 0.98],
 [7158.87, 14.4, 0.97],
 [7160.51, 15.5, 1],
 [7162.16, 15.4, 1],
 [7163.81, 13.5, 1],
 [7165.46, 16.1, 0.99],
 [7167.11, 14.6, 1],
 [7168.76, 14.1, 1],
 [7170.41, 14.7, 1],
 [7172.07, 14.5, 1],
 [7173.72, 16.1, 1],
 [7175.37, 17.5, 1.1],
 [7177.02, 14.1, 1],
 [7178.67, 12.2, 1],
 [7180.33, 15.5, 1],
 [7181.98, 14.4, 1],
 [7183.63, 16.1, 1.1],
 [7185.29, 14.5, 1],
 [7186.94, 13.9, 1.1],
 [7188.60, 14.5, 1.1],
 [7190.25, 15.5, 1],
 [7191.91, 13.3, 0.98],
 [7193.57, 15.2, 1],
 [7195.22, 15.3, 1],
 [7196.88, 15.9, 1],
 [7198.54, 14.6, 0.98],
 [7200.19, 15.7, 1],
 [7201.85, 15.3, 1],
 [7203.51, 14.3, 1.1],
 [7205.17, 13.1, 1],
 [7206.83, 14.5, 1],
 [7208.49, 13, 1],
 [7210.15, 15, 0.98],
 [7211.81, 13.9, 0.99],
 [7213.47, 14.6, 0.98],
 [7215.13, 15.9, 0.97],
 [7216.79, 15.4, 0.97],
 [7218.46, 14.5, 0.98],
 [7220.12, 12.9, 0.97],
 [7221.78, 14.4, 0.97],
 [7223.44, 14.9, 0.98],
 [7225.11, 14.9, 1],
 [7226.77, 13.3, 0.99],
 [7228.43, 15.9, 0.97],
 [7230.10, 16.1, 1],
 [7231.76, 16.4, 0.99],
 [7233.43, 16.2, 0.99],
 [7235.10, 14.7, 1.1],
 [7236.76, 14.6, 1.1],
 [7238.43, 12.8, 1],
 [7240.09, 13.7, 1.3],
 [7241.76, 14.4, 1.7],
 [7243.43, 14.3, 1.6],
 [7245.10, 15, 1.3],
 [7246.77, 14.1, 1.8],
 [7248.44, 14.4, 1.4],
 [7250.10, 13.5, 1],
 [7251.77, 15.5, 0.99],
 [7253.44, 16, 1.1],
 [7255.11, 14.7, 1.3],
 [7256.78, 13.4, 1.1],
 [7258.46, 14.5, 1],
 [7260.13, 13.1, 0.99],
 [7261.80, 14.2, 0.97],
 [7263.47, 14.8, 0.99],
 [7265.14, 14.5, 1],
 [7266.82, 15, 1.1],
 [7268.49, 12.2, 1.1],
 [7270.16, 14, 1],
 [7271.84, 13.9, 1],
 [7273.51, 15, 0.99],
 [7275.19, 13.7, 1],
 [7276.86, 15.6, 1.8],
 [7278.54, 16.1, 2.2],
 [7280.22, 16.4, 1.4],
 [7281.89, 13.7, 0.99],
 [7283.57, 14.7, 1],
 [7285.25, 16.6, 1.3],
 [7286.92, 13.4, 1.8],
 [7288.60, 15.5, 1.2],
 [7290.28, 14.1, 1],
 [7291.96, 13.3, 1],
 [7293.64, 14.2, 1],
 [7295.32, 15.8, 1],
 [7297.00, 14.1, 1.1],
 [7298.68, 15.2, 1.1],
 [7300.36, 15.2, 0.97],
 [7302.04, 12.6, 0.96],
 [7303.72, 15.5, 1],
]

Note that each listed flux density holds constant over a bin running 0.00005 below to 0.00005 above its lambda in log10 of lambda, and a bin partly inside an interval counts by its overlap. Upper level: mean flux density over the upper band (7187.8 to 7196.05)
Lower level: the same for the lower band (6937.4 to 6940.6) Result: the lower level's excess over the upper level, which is 1.0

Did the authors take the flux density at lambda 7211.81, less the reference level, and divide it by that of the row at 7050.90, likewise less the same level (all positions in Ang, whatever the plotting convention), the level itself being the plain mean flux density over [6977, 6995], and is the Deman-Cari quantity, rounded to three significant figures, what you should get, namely 1.00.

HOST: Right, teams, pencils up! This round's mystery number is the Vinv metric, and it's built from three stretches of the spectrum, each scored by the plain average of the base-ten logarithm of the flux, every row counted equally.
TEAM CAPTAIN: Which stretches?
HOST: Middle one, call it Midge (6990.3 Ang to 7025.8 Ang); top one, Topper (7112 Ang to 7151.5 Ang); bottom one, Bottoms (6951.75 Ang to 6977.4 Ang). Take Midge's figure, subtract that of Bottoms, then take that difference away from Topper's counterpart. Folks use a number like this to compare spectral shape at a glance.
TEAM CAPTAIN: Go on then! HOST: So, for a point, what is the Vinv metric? 1.17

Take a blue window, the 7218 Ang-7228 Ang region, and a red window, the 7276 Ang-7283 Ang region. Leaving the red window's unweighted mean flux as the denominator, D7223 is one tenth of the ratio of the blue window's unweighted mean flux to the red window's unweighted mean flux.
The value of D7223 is 0.092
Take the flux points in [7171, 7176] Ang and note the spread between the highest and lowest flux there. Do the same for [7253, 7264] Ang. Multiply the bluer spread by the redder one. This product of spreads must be 8.7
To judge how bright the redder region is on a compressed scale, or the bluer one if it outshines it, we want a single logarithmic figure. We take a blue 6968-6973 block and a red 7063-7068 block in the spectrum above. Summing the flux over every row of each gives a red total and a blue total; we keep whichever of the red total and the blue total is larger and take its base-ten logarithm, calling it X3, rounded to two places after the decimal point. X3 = 1.67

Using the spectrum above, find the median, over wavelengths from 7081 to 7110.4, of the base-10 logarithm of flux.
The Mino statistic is 1.173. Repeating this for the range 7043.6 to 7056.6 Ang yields 1.189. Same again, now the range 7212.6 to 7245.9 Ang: 1.166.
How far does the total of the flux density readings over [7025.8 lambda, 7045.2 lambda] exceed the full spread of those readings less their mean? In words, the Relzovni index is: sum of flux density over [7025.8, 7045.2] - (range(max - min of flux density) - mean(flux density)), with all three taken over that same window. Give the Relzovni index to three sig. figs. 193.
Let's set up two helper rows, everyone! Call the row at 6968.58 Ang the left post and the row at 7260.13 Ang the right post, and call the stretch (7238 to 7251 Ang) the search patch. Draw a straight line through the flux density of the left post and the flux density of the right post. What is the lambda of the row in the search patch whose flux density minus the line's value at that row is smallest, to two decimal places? 7238.43 Ang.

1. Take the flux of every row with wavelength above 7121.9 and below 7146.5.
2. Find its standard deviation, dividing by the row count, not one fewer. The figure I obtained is 0.76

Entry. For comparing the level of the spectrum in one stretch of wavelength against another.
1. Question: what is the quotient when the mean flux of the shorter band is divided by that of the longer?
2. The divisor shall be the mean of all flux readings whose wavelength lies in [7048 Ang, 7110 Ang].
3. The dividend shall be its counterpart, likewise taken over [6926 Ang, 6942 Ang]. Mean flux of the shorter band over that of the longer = 0.94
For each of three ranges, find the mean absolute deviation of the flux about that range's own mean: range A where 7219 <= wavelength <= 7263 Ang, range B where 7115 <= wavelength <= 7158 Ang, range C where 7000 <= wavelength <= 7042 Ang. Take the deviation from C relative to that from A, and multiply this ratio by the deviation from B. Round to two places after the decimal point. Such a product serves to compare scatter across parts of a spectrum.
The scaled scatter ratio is 0.53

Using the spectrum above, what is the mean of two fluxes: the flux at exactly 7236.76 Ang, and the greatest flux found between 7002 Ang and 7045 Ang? 15.4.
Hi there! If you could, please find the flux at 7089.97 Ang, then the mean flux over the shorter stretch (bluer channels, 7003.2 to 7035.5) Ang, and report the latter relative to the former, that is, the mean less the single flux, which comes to -1.3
